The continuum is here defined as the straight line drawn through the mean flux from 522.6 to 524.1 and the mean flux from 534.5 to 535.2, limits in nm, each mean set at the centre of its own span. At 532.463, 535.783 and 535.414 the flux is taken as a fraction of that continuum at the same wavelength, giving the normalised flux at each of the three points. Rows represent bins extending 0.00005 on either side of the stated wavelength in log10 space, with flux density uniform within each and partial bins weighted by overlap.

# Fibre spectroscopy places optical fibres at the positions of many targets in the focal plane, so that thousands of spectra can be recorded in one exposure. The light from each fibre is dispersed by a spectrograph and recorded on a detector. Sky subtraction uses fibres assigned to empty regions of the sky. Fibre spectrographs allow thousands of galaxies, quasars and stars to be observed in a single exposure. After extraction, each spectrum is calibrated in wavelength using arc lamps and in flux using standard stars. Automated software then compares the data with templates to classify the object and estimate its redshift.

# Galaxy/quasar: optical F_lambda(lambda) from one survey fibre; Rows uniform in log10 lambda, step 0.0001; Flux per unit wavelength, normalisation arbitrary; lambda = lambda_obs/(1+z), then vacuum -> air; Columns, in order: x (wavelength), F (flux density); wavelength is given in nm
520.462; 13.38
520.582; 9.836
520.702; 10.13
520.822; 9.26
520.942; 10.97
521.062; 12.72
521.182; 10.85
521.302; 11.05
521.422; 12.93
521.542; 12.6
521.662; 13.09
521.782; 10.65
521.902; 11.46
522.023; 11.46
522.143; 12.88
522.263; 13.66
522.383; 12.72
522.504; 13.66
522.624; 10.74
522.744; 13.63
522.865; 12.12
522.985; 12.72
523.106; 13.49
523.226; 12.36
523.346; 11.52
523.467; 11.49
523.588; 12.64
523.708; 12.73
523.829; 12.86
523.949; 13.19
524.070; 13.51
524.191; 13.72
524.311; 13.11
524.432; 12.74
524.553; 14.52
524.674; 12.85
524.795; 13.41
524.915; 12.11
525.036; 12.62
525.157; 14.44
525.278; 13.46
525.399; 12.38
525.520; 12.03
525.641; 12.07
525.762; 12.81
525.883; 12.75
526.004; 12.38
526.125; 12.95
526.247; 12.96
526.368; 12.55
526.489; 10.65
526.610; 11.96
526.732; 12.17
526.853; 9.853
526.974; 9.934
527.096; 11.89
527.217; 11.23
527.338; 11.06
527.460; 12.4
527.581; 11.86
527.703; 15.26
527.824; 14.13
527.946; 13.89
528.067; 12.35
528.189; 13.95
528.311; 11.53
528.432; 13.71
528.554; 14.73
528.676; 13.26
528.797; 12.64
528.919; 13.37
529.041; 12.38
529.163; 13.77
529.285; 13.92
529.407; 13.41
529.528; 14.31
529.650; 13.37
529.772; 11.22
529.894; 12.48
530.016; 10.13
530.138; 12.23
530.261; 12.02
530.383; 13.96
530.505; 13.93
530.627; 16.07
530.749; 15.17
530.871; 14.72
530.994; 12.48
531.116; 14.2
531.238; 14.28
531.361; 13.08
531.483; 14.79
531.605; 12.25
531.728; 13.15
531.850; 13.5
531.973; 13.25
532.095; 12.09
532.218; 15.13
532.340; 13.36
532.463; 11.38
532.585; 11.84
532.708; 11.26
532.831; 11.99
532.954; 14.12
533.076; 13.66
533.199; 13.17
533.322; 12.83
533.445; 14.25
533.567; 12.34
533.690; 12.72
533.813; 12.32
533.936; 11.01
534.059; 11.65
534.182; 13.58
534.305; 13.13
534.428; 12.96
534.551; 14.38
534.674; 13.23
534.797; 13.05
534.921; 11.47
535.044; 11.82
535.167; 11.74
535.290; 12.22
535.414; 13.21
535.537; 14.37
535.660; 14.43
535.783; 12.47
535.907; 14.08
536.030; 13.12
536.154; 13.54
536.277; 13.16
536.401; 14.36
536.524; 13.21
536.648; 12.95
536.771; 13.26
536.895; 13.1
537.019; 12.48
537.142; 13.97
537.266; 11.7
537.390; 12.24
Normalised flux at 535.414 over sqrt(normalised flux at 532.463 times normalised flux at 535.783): 1.11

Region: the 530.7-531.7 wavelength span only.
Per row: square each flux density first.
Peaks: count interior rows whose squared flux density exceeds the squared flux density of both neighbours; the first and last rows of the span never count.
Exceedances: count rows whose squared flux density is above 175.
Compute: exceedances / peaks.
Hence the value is 2.50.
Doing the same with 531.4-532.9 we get 1.67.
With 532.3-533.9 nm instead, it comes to 1.00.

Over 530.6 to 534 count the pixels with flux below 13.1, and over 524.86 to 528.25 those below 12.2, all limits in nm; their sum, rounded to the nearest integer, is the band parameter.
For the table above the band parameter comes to 25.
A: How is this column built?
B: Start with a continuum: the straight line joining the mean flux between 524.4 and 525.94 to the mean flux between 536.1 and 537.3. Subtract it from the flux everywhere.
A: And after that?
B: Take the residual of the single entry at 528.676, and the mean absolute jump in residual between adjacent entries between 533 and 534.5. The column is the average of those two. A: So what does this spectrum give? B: 0.55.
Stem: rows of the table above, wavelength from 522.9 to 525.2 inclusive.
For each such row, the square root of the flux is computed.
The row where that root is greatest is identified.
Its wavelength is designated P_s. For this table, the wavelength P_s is 524.553 nm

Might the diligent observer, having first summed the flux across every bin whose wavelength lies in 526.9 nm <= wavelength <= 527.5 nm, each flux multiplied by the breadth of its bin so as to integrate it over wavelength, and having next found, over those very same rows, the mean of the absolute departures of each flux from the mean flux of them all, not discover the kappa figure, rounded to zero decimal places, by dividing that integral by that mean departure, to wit 10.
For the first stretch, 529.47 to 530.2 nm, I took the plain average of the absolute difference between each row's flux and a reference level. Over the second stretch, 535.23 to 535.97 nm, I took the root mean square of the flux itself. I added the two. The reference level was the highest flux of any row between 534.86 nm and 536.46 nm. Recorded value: 15.6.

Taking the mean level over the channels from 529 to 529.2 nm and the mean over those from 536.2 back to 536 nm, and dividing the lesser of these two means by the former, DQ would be 1.000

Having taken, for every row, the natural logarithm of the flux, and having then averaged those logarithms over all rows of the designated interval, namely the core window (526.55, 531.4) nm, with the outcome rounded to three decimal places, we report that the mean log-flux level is 2.555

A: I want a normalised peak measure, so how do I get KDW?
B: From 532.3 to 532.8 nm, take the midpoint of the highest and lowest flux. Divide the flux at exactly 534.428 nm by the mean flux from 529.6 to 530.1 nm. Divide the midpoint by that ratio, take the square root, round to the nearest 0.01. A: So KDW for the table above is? 3.35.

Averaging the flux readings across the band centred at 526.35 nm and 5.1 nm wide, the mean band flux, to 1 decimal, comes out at 12.7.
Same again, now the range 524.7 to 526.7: 12.6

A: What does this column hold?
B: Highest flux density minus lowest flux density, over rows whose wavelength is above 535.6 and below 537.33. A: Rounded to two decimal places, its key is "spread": 2.73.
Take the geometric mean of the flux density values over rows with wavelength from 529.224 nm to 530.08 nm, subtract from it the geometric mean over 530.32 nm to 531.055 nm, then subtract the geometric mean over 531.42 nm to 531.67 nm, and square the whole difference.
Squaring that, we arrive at 231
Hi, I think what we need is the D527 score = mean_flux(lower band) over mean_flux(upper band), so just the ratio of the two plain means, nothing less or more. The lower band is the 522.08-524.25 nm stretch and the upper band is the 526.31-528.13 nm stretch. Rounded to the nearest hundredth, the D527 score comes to 1.06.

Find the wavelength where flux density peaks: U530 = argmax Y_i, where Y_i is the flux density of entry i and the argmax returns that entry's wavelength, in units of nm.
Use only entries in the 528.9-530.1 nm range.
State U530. 529.528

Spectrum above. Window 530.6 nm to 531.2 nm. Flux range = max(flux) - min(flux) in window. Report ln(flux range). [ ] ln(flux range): 1.3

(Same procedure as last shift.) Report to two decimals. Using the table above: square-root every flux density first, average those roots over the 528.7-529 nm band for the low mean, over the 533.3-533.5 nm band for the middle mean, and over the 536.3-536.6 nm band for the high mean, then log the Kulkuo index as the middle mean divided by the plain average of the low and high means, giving 1.01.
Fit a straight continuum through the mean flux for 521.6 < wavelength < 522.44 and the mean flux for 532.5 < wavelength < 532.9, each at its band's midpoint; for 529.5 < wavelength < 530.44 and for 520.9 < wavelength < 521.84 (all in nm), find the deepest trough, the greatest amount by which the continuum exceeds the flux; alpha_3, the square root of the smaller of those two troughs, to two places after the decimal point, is 1.28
